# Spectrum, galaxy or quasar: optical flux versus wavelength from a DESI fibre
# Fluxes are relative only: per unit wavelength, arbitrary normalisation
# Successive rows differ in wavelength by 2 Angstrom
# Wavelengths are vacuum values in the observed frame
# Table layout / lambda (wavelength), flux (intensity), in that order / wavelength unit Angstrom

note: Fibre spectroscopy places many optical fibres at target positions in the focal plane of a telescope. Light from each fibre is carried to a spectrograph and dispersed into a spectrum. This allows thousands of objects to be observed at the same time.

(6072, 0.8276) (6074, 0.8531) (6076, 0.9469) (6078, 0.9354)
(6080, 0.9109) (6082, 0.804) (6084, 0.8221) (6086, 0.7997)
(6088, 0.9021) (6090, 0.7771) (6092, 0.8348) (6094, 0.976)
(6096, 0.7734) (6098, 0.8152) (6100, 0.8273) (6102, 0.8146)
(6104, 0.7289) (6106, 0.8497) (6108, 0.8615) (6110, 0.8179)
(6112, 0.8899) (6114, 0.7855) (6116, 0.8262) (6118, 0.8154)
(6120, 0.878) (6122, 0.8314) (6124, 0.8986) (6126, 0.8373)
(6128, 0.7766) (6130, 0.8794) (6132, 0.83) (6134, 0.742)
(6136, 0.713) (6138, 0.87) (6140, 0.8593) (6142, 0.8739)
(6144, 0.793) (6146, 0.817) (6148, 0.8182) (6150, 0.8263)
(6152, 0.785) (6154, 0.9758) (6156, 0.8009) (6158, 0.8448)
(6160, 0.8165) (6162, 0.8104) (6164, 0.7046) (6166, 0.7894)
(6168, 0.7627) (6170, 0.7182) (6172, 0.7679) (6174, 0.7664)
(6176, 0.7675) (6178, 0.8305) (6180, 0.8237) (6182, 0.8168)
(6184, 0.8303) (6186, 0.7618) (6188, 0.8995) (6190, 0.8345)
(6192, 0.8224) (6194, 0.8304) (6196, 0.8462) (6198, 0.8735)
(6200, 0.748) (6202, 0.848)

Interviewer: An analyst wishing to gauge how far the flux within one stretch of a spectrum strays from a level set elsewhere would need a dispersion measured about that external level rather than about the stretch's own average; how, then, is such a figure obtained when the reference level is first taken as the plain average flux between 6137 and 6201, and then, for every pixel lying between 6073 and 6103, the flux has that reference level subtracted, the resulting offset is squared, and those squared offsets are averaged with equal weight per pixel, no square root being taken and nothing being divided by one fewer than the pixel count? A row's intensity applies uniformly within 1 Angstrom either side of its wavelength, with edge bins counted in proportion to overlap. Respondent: 0.005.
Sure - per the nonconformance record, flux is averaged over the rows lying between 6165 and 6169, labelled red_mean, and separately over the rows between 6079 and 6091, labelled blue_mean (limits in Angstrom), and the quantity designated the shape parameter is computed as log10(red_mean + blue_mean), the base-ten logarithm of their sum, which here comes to 0.207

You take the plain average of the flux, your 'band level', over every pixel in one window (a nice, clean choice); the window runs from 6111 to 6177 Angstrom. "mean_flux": 0.814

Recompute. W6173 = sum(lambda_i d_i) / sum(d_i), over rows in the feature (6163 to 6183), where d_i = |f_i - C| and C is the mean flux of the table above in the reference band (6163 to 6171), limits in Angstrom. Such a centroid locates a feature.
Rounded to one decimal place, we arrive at 6175.0 Angstrom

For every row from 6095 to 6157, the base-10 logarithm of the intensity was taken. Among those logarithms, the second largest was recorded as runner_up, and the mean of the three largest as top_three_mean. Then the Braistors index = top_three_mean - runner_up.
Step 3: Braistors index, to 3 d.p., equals 0.011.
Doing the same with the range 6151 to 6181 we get 0.018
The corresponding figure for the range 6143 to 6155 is 0.023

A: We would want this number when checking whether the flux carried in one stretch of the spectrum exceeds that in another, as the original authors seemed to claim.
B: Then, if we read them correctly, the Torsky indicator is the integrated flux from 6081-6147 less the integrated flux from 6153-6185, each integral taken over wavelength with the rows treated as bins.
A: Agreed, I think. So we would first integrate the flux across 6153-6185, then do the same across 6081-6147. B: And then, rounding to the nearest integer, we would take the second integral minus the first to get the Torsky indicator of 29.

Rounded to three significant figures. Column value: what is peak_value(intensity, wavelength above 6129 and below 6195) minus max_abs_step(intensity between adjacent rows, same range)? 0.785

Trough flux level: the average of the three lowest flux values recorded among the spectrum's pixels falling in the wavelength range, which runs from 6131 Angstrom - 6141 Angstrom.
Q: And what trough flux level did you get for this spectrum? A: 0.762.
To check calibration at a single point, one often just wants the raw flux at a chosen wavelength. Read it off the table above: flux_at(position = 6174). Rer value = 0.7664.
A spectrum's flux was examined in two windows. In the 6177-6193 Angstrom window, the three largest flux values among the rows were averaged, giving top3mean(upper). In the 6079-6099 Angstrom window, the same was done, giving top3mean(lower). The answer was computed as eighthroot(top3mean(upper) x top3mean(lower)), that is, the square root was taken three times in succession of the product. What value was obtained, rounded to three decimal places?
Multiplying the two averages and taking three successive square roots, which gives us 0.972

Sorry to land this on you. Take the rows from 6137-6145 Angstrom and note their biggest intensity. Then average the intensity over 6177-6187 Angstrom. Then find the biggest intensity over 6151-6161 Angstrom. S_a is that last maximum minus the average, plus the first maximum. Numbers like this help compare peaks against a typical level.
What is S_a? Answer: 1.04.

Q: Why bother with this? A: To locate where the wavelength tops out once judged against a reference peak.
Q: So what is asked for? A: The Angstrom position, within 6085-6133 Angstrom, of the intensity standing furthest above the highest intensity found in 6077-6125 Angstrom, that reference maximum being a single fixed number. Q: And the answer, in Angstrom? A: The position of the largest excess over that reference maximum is 6094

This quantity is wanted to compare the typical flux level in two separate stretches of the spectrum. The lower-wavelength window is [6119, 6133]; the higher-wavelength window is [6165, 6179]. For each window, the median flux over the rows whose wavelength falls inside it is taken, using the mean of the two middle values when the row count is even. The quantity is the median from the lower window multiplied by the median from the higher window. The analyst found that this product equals 0.64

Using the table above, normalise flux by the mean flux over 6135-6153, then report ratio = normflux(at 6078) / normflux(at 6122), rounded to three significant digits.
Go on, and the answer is 1.13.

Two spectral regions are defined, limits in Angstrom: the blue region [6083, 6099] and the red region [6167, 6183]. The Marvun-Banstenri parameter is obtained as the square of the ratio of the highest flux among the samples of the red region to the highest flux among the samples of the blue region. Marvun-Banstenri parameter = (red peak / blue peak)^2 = 0.72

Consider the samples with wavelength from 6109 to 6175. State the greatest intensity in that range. 0.9758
